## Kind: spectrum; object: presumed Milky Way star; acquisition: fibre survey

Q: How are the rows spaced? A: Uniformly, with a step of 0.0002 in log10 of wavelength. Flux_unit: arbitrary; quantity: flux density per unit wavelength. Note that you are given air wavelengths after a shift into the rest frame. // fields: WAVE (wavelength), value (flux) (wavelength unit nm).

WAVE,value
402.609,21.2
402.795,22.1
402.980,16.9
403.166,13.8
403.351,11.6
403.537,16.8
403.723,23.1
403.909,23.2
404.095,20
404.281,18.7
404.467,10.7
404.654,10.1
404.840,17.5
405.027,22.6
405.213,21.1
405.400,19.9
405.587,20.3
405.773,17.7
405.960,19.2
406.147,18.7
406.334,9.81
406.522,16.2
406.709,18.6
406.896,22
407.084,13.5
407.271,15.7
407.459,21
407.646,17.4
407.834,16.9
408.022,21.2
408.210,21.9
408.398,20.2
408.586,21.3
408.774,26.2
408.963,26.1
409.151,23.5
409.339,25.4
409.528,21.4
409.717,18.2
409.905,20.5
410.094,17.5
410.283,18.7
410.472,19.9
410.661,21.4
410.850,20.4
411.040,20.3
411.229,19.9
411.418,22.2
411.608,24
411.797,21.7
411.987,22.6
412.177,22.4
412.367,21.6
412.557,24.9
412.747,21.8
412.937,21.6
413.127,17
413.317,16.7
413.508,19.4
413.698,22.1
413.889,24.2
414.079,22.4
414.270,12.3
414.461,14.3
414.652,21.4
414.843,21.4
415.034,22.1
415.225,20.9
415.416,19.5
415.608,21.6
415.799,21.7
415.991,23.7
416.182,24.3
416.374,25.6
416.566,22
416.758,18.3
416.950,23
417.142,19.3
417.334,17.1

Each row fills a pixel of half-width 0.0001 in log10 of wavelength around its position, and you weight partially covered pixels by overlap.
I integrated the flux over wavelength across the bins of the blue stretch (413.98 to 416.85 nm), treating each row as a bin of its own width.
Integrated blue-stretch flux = 59.6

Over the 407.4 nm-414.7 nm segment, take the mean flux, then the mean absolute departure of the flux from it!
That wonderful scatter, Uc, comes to 2.2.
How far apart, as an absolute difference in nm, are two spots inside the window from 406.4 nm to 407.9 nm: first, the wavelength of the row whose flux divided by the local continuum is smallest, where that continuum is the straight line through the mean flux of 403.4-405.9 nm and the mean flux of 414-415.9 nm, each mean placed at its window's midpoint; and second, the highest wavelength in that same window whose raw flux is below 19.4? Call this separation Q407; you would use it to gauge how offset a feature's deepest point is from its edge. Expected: 0.75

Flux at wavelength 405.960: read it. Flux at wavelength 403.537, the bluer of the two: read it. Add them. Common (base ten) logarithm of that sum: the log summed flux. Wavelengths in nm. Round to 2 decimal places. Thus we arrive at 1.56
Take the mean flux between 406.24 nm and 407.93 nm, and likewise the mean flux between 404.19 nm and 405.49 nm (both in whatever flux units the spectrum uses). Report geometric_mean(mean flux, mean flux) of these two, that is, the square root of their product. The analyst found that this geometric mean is 17.0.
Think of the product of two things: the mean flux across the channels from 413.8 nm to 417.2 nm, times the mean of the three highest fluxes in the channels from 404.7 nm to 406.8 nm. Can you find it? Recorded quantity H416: 448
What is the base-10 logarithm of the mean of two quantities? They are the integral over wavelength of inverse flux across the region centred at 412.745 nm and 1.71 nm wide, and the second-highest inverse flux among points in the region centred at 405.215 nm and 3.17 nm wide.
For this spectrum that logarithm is -1.04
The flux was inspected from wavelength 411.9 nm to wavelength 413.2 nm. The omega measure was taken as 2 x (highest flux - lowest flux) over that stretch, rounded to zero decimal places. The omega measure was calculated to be 16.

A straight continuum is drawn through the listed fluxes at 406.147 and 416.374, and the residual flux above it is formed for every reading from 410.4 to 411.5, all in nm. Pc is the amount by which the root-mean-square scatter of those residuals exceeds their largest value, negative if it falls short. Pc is 2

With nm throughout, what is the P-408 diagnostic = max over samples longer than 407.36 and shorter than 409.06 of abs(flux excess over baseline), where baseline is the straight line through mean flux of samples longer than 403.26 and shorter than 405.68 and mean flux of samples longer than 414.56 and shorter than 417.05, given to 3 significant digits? 6.62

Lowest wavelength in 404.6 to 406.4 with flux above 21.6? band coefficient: 405.027 nm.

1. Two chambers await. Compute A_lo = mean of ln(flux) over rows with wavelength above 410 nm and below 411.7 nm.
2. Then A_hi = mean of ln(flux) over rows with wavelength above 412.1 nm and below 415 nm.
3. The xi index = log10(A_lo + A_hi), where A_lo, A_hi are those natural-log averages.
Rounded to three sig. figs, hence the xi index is 0.779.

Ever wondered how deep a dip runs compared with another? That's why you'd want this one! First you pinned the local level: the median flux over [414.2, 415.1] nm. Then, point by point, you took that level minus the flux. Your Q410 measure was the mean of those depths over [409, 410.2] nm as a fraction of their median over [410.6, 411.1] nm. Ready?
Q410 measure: 0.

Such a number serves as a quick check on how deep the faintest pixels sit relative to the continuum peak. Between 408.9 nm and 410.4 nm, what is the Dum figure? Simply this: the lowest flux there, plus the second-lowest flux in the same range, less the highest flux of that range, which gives 10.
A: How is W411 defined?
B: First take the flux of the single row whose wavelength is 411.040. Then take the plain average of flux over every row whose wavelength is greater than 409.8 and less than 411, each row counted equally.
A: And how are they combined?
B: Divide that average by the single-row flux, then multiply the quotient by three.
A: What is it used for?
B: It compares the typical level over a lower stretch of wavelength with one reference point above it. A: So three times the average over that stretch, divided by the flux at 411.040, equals 2.92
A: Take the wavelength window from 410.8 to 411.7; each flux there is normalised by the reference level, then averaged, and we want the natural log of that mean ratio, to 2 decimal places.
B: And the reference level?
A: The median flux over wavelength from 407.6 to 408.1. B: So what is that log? 0.21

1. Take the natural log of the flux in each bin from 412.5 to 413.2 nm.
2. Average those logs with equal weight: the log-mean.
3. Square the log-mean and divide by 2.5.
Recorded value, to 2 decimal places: 3.72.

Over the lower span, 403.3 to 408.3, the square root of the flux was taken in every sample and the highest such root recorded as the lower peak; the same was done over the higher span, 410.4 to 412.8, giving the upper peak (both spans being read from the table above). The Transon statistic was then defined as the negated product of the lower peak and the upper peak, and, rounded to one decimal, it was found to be -24.0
